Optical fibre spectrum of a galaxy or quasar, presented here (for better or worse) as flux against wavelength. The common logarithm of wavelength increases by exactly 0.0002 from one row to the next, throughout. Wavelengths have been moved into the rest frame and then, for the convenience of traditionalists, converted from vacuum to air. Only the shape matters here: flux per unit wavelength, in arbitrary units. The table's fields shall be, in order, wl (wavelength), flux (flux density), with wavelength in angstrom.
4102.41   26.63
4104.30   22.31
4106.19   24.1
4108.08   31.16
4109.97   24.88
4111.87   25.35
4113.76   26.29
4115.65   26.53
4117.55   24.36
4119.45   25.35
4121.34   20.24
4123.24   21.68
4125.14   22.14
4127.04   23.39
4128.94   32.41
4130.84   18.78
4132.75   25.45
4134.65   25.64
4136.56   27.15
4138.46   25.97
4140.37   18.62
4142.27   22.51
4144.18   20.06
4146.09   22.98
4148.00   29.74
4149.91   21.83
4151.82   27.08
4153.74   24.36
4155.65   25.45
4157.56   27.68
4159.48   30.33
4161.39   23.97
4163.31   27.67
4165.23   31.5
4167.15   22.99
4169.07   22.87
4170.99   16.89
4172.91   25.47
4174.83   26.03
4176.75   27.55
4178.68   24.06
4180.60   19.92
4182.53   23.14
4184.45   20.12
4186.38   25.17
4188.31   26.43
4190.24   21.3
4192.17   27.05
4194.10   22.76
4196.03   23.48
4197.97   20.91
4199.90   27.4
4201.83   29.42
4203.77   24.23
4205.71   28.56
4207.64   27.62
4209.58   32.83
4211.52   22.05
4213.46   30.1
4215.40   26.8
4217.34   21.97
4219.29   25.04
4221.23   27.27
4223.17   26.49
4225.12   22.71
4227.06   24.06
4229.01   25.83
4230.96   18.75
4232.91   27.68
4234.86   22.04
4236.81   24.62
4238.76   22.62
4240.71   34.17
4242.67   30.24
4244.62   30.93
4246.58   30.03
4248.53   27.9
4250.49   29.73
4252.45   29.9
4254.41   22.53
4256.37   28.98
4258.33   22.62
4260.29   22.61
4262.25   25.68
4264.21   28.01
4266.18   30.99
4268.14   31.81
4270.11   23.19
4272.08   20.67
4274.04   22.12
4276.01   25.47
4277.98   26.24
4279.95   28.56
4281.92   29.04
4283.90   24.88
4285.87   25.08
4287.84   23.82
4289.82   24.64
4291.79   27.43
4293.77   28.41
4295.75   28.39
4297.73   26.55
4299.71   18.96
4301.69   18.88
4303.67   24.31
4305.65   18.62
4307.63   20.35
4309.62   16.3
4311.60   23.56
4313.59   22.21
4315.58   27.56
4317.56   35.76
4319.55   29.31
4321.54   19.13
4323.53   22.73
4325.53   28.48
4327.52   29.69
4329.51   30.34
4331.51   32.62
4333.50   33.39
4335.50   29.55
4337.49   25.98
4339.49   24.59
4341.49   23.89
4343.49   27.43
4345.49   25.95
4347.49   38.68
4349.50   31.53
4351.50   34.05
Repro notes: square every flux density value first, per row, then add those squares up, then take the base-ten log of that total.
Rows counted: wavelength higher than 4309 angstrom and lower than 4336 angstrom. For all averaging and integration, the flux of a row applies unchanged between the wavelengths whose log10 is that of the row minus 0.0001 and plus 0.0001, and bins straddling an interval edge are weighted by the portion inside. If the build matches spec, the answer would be 4.03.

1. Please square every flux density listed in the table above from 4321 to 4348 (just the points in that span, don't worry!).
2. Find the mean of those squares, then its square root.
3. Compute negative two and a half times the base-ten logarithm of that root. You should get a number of -3.63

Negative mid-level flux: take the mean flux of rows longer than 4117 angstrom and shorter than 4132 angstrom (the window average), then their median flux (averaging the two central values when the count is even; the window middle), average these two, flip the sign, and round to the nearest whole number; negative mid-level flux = -23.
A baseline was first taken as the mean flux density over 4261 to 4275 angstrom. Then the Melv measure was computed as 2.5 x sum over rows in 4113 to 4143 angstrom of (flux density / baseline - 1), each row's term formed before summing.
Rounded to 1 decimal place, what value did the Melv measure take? -2.9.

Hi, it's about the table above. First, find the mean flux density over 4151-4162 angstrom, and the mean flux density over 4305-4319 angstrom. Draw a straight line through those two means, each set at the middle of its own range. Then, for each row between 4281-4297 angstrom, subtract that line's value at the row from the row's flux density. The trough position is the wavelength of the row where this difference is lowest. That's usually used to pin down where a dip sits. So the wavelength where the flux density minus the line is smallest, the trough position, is 4287.84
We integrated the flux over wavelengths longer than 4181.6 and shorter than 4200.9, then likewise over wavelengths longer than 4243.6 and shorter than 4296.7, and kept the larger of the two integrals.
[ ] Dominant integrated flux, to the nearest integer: 1415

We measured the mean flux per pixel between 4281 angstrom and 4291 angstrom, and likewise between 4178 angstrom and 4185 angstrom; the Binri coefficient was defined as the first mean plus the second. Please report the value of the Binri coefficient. 47.3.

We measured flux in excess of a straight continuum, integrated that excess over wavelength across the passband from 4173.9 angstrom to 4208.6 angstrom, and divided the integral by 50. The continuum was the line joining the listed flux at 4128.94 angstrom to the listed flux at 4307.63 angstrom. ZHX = -2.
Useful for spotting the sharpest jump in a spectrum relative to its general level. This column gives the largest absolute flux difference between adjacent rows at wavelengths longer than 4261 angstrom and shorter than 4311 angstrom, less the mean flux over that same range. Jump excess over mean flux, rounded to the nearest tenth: -16.1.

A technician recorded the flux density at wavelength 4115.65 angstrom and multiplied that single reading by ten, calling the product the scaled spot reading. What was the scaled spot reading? 265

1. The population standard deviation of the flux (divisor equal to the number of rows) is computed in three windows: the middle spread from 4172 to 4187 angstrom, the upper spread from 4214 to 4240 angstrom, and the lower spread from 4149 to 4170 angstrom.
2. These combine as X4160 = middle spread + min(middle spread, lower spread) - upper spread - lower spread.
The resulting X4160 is -0.4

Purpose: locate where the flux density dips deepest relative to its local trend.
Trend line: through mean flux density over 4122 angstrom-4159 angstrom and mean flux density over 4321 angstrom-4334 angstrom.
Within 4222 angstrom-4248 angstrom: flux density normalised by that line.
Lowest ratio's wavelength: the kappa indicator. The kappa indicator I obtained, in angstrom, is 4230.96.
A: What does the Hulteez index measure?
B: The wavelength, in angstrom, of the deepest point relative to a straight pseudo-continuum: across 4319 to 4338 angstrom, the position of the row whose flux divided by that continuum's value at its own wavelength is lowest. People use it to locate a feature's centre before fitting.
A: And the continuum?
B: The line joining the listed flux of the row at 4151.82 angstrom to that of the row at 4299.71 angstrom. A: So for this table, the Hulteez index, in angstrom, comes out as 4321.54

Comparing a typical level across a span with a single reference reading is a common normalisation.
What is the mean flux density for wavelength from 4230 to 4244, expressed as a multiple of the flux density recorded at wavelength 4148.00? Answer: 0.87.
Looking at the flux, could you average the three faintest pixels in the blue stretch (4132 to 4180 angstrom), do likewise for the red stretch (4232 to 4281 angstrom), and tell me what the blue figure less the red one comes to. -3.1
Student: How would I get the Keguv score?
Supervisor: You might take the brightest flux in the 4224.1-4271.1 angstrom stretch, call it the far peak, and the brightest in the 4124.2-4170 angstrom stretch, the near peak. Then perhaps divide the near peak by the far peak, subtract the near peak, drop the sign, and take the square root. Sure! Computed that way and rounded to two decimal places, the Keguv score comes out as 5.61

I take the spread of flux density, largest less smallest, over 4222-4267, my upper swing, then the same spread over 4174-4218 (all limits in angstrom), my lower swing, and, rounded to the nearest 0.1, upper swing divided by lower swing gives 1.2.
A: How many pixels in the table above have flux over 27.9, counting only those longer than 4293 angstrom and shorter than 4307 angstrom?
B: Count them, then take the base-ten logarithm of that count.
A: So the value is 0.30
